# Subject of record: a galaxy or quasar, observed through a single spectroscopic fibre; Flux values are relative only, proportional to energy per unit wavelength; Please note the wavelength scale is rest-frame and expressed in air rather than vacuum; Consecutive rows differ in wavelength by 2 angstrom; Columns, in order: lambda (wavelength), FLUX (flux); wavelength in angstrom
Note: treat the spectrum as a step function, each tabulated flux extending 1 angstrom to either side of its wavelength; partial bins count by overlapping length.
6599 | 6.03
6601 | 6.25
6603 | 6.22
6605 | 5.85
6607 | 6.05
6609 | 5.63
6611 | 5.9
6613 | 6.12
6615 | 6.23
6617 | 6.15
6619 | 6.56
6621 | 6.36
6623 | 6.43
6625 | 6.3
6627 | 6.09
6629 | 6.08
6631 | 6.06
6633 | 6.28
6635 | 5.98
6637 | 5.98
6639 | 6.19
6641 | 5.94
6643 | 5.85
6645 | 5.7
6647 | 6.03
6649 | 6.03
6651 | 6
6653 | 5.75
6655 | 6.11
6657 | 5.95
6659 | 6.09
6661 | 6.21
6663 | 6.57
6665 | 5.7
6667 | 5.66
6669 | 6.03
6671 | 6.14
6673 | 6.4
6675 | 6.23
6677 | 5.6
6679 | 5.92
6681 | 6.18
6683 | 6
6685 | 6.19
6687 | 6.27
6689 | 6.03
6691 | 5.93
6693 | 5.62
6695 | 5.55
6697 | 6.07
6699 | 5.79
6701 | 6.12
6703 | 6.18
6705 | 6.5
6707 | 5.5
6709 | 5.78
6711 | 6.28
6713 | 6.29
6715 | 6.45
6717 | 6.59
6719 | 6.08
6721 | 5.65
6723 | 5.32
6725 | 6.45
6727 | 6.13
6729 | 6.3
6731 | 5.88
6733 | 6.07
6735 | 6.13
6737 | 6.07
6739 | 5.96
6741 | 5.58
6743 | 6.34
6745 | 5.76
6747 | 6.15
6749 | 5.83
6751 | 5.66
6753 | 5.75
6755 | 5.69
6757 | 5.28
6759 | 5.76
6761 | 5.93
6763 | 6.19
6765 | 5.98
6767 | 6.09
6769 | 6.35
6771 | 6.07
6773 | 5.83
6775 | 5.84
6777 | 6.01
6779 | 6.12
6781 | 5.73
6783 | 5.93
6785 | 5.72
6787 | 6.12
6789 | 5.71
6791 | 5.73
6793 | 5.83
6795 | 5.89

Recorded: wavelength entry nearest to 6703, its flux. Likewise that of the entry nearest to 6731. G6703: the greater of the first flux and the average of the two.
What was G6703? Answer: 6.18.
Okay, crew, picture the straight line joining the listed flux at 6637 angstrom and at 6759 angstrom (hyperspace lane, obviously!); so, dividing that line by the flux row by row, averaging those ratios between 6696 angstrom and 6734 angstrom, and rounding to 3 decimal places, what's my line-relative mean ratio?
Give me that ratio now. 0.964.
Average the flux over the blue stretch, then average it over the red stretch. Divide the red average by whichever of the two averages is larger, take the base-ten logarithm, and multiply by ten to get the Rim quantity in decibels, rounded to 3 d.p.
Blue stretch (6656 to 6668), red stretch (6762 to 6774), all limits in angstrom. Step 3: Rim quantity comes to 0.000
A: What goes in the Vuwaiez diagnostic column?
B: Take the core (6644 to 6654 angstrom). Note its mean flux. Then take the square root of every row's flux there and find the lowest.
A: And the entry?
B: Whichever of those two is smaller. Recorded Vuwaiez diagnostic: 2.39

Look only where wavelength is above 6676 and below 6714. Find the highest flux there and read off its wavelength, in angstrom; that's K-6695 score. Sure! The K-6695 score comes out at 6705 angstrom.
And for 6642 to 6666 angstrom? 6663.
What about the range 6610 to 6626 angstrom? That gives 6619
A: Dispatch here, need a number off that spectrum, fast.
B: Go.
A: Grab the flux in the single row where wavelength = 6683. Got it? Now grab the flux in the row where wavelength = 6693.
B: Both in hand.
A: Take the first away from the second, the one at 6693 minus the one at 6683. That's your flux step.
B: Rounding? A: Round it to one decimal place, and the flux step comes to -0.4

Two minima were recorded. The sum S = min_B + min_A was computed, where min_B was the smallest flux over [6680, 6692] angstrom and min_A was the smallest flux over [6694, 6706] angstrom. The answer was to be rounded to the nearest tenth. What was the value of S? 11.5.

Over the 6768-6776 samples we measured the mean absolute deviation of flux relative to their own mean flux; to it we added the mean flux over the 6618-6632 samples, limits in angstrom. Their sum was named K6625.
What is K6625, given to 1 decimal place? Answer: 6.5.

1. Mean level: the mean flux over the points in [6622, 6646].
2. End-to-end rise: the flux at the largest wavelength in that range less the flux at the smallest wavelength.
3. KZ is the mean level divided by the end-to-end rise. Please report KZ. -8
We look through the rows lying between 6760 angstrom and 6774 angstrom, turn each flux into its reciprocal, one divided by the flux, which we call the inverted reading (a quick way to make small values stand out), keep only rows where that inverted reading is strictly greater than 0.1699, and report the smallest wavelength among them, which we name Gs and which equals 6773 angstrom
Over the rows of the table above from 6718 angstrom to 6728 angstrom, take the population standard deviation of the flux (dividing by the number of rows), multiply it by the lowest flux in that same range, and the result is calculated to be 2.1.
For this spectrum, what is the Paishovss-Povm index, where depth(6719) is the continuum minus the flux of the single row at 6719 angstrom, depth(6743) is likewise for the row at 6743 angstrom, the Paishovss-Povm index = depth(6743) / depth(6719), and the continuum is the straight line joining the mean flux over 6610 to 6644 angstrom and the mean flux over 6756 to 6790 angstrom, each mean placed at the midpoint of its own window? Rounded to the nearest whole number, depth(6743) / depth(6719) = 5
